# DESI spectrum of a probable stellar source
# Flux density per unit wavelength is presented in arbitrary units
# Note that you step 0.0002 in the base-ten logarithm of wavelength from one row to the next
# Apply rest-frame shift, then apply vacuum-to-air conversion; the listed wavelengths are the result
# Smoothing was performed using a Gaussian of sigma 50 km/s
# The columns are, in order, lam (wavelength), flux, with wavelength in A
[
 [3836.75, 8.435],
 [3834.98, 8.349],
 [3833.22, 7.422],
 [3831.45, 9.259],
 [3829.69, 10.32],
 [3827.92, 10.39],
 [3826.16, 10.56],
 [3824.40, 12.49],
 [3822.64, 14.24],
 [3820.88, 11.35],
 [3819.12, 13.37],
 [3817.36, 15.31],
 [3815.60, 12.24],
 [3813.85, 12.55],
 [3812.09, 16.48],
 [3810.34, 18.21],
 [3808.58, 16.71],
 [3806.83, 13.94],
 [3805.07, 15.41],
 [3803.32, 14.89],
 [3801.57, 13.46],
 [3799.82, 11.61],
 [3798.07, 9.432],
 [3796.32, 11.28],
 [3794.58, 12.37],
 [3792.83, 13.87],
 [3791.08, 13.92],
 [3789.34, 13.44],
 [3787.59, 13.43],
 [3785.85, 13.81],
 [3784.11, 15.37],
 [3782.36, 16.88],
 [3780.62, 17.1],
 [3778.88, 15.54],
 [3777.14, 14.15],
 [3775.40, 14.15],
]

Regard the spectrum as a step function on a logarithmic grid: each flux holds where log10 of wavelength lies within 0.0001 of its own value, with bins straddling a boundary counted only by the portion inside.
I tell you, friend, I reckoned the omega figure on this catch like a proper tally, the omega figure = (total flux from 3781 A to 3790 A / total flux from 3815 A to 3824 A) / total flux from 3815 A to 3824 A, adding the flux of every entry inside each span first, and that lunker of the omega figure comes 0.016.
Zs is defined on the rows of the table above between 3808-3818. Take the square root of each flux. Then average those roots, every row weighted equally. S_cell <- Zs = 3.89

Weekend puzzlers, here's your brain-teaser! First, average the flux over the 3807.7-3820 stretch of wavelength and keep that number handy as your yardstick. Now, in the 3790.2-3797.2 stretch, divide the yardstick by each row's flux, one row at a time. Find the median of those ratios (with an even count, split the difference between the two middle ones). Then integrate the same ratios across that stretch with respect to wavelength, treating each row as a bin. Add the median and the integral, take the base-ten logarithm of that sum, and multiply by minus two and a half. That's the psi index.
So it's -2.4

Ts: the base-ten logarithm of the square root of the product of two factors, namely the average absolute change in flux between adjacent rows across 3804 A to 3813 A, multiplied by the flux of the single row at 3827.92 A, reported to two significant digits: 0.64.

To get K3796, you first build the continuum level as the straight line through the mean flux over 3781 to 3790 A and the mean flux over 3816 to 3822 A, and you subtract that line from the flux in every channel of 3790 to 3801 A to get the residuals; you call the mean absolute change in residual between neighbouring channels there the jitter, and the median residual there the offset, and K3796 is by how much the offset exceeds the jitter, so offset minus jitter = -3.5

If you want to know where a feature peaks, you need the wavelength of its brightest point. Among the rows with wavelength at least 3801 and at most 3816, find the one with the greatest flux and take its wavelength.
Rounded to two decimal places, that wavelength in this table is 3810.34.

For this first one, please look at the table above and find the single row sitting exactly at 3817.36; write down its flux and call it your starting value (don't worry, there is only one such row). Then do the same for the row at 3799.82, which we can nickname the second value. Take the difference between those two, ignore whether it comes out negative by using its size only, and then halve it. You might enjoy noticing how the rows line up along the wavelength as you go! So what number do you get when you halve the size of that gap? 1.85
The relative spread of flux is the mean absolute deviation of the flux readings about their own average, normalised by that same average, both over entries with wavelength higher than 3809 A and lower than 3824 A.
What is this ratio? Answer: 0.129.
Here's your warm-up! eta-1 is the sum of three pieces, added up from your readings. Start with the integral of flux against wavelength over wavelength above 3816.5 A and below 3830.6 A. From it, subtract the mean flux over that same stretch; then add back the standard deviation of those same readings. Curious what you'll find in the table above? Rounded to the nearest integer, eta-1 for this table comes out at 162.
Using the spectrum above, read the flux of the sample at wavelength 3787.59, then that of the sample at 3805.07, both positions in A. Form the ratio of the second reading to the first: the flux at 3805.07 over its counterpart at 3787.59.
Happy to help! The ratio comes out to 1.1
